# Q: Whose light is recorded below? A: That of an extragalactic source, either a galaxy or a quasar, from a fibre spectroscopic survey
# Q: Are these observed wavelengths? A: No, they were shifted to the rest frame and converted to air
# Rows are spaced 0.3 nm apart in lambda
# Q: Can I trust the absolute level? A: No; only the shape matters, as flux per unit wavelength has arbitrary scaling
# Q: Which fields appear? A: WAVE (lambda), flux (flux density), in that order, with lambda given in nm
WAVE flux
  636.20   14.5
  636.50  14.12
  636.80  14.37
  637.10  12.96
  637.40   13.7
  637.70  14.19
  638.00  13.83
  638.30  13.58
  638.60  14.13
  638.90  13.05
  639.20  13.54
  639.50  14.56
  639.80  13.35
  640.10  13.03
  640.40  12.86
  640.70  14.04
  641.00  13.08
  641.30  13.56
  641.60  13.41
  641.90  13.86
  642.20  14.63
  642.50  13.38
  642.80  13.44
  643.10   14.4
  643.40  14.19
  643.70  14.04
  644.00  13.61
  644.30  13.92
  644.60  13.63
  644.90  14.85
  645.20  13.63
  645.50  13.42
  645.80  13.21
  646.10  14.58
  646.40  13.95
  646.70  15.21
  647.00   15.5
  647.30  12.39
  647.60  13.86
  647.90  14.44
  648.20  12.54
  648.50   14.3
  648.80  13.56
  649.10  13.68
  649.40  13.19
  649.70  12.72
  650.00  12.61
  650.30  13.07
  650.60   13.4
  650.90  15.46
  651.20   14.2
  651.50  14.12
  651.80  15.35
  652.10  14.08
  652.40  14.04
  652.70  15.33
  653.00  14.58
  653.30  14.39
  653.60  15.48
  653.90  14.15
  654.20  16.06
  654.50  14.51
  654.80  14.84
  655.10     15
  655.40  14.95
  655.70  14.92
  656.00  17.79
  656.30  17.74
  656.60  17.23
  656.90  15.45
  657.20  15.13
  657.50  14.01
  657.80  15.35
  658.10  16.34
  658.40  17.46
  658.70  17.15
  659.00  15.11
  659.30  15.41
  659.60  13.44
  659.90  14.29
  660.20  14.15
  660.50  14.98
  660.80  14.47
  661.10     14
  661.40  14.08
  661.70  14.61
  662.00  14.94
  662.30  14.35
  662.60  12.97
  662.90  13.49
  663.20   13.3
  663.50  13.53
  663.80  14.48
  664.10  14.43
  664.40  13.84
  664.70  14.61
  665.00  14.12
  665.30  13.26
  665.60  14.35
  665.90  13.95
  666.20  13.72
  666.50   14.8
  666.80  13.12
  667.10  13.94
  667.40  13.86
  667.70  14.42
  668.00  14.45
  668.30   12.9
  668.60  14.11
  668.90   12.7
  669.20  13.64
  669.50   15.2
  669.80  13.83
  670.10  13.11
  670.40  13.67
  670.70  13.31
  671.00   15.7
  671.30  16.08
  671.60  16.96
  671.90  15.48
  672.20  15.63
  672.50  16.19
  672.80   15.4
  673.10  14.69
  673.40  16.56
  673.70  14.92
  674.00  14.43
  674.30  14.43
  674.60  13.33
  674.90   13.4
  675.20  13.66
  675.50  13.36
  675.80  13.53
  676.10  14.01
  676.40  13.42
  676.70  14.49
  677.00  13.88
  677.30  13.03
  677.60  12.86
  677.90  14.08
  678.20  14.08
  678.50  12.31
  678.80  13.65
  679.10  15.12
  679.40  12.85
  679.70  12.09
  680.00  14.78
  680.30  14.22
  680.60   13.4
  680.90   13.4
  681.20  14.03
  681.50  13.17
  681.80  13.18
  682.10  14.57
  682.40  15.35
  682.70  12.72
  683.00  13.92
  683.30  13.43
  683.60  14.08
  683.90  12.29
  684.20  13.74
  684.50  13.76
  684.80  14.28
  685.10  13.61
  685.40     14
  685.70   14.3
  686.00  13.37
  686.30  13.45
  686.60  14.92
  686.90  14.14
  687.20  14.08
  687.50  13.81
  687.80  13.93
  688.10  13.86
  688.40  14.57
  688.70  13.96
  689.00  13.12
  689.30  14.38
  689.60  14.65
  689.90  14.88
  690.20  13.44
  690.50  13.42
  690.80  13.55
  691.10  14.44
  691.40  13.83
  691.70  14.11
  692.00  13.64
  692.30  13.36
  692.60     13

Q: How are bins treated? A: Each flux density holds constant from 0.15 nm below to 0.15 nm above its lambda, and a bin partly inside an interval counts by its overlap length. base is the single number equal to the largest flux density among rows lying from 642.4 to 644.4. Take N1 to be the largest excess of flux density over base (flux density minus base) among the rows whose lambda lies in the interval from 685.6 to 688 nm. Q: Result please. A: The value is 0.5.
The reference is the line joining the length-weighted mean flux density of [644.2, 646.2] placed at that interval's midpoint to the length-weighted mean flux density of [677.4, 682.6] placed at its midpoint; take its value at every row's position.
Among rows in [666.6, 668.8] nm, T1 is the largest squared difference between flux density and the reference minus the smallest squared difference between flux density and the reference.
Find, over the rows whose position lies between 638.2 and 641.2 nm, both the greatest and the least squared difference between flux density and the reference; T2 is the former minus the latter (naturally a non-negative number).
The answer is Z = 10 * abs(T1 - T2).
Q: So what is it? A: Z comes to 3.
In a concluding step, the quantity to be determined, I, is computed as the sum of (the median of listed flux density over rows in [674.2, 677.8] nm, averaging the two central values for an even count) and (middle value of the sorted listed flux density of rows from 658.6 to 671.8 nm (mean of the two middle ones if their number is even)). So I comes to 27.6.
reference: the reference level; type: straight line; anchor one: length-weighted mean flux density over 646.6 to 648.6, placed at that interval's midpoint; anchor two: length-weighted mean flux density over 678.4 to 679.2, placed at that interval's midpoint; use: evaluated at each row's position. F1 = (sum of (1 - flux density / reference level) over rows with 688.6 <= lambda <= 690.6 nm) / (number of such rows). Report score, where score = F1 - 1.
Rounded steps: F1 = -0.03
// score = -1.03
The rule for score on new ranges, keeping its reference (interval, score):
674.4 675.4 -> -0.98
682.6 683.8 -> -0.99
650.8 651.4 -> -1.06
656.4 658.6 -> -1.14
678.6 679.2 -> -1.05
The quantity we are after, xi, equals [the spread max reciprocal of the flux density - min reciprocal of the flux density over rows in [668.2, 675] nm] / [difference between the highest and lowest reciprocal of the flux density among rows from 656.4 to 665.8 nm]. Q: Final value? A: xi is 1.0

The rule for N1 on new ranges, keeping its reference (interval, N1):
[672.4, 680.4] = 2.2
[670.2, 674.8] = 2.6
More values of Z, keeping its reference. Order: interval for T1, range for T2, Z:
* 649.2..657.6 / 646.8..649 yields 131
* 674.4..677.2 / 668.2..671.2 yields 32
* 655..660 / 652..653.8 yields 131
